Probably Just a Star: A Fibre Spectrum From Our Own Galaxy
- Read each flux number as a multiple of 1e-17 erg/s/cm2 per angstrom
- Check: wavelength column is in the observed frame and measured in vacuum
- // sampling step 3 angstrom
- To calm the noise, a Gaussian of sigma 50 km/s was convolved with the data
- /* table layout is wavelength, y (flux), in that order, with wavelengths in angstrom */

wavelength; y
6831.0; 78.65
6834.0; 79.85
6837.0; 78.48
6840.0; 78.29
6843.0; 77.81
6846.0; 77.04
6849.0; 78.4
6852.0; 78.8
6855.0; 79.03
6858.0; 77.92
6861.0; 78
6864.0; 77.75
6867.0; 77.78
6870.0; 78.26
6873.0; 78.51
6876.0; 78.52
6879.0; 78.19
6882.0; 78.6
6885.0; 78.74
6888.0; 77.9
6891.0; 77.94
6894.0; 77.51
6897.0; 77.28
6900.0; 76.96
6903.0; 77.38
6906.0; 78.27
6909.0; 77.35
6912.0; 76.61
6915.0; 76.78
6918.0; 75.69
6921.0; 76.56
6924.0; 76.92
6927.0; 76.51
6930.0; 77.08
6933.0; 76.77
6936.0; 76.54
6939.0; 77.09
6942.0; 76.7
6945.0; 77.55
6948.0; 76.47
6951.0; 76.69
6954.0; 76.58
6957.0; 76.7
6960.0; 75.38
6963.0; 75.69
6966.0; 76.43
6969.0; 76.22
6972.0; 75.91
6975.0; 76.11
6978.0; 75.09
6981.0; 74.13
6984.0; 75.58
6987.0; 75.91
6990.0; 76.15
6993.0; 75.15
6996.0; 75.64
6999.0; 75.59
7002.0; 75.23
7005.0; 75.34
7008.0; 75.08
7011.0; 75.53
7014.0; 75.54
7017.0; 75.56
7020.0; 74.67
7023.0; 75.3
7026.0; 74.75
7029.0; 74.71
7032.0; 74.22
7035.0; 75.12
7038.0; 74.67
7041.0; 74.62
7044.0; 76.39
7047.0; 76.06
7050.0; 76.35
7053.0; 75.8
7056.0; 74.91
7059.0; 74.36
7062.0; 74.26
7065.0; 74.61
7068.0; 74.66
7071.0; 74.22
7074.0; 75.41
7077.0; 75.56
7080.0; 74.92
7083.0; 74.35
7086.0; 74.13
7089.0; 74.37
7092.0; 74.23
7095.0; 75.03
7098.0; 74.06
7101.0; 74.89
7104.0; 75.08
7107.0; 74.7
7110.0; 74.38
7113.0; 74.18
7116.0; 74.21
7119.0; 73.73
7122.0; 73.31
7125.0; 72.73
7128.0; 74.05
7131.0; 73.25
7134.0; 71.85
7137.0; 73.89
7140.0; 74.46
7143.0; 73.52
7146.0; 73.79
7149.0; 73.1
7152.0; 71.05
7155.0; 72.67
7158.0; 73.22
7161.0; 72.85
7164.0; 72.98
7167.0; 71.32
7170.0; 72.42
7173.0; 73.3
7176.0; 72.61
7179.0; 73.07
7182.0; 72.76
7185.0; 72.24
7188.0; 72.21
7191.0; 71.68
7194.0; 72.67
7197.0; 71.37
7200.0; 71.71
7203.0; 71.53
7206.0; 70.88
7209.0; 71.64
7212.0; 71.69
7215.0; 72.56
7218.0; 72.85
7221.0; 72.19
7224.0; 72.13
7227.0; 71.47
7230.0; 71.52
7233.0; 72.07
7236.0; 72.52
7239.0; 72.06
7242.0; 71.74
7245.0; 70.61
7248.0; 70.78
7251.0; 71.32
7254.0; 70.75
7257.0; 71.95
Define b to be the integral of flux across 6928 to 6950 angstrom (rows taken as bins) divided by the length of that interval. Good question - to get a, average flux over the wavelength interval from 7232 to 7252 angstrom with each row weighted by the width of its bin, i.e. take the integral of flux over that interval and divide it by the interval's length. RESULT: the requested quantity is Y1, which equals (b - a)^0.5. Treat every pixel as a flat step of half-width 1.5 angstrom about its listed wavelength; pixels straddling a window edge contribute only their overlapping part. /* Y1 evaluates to 2.3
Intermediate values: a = 71.6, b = 76.9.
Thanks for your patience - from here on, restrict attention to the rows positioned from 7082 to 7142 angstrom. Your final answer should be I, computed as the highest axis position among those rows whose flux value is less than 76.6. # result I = 7140.0 angstrom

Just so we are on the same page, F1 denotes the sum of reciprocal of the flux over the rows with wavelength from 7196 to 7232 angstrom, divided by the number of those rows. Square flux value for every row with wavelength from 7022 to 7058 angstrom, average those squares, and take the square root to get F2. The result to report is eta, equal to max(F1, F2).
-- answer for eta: 75.2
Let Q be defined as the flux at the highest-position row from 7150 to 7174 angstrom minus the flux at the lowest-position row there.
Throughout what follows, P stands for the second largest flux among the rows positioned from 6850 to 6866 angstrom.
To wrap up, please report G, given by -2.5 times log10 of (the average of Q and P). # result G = -4.02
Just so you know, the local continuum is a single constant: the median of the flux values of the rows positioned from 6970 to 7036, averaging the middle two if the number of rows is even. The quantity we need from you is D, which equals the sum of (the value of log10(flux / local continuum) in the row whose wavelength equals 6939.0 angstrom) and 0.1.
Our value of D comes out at 0.11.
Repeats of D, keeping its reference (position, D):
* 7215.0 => 0.08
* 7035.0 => 0.10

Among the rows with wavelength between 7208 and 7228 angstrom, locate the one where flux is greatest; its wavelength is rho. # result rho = 7218.0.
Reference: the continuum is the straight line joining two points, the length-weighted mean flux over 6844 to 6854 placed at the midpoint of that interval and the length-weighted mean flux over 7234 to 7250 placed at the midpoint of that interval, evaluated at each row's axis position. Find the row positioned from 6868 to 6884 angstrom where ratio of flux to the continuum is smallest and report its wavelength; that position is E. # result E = 6870.0 angstrom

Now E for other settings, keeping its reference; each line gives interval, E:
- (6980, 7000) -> 6981.0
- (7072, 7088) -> 7086.0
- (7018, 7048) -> 7032.0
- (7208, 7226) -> 7209.0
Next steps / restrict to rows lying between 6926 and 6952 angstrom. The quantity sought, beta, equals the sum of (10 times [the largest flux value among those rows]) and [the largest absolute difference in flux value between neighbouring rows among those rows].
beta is 777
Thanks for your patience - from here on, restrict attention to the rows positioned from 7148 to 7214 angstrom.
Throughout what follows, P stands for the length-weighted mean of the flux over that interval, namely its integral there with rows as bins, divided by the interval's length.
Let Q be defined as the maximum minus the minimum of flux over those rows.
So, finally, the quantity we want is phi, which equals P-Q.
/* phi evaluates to 69.8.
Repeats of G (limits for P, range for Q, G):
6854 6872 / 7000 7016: -3.99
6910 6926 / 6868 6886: -3.97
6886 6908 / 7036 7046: -4.00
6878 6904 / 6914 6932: -3.99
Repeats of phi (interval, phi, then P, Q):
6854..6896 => 76.6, 78.2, 1.5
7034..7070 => 73.0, 75.1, 2.1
